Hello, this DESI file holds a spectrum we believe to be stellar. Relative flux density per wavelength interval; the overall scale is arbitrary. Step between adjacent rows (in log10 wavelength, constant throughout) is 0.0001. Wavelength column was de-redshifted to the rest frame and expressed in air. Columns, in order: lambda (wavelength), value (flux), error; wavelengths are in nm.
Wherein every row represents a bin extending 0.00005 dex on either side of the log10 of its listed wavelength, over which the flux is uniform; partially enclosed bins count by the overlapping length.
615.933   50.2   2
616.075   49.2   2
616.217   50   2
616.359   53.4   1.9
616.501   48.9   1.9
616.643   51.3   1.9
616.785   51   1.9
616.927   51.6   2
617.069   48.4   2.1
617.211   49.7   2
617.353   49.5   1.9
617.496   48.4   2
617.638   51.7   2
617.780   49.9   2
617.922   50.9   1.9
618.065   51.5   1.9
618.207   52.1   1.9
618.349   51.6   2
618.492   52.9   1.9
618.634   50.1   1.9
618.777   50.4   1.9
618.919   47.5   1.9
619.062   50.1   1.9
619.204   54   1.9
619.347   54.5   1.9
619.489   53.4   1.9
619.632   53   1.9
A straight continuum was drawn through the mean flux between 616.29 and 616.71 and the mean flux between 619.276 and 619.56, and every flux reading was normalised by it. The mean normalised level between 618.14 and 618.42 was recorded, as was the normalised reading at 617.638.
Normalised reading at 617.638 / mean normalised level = 1.01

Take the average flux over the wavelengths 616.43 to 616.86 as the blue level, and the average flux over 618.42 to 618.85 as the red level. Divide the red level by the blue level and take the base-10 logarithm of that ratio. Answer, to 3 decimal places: 0.006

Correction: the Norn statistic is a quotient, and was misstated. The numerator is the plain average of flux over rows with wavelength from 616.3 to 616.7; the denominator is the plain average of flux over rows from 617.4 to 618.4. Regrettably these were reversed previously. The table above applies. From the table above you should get 1.006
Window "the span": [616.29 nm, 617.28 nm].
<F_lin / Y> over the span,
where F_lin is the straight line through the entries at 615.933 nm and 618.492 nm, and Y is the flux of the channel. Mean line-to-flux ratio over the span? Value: 1.01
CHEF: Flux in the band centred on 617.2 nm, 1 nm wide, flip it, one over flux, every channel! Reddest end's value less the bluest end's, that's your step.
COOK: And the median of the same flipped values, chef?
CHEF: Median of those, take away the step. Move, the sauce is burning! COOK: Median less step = 0.0204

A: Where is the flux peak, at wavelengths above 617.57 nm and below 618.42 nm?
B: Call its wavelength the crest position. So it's 618.207 nm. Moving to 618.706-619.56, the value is 619.347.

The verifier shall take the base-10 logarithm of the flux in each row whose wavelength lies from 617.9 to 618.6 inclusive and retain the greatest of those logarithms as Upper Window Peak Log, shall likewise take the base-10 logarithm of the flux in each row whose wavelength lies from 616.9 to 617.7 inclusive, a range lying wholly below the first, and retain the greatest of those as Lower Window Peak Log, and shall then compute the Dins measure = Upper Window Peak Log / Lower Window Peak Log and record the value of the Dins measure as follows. 1.006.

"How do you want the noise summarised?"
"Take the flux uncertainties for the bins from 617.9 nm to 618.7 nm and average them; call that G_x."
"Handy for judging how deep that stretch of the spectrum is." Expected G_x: 1.92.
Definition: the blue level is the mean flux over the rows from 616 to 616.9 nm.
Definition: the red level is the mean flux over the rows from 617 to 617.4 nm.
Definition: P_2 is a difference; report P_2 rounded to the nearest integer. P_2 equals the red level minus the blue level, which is -1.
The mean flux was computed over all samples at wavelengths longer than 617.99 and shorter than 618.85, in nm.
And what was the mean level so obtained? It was 51.4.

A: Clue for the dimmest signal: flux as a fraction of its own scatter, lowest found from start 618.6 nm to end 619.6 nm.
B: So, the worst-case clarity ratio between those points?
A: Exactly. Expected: 25.0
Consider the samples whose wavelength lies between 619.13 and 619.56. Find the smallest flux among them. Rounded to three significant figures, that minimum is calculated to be 53.4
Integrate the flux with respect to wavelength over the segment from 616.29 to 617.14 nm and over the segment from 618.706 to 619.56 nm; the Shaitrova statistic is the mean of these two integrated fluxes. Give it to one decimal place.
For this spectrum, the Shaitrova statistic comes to 43.7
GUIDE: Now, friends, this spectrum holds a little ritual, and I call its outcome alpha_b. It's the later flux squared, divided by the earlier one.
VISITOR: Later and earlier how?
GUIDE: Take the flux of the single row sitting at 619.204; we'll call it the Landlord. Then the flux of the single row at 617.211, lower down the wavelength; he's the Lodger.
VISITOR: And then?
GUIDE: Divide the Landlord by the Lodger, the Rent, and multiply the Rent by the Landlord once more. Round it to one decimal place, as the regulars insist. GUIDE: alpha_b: 58.7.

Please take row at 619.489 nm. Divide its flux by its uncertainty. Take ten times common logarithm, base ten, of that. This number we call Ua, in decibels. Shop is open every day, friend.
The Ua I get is 14.5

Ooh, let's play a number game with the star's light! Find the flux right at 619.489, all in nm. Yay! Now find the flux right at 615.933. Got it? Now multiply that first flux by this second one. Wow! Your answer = 2681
